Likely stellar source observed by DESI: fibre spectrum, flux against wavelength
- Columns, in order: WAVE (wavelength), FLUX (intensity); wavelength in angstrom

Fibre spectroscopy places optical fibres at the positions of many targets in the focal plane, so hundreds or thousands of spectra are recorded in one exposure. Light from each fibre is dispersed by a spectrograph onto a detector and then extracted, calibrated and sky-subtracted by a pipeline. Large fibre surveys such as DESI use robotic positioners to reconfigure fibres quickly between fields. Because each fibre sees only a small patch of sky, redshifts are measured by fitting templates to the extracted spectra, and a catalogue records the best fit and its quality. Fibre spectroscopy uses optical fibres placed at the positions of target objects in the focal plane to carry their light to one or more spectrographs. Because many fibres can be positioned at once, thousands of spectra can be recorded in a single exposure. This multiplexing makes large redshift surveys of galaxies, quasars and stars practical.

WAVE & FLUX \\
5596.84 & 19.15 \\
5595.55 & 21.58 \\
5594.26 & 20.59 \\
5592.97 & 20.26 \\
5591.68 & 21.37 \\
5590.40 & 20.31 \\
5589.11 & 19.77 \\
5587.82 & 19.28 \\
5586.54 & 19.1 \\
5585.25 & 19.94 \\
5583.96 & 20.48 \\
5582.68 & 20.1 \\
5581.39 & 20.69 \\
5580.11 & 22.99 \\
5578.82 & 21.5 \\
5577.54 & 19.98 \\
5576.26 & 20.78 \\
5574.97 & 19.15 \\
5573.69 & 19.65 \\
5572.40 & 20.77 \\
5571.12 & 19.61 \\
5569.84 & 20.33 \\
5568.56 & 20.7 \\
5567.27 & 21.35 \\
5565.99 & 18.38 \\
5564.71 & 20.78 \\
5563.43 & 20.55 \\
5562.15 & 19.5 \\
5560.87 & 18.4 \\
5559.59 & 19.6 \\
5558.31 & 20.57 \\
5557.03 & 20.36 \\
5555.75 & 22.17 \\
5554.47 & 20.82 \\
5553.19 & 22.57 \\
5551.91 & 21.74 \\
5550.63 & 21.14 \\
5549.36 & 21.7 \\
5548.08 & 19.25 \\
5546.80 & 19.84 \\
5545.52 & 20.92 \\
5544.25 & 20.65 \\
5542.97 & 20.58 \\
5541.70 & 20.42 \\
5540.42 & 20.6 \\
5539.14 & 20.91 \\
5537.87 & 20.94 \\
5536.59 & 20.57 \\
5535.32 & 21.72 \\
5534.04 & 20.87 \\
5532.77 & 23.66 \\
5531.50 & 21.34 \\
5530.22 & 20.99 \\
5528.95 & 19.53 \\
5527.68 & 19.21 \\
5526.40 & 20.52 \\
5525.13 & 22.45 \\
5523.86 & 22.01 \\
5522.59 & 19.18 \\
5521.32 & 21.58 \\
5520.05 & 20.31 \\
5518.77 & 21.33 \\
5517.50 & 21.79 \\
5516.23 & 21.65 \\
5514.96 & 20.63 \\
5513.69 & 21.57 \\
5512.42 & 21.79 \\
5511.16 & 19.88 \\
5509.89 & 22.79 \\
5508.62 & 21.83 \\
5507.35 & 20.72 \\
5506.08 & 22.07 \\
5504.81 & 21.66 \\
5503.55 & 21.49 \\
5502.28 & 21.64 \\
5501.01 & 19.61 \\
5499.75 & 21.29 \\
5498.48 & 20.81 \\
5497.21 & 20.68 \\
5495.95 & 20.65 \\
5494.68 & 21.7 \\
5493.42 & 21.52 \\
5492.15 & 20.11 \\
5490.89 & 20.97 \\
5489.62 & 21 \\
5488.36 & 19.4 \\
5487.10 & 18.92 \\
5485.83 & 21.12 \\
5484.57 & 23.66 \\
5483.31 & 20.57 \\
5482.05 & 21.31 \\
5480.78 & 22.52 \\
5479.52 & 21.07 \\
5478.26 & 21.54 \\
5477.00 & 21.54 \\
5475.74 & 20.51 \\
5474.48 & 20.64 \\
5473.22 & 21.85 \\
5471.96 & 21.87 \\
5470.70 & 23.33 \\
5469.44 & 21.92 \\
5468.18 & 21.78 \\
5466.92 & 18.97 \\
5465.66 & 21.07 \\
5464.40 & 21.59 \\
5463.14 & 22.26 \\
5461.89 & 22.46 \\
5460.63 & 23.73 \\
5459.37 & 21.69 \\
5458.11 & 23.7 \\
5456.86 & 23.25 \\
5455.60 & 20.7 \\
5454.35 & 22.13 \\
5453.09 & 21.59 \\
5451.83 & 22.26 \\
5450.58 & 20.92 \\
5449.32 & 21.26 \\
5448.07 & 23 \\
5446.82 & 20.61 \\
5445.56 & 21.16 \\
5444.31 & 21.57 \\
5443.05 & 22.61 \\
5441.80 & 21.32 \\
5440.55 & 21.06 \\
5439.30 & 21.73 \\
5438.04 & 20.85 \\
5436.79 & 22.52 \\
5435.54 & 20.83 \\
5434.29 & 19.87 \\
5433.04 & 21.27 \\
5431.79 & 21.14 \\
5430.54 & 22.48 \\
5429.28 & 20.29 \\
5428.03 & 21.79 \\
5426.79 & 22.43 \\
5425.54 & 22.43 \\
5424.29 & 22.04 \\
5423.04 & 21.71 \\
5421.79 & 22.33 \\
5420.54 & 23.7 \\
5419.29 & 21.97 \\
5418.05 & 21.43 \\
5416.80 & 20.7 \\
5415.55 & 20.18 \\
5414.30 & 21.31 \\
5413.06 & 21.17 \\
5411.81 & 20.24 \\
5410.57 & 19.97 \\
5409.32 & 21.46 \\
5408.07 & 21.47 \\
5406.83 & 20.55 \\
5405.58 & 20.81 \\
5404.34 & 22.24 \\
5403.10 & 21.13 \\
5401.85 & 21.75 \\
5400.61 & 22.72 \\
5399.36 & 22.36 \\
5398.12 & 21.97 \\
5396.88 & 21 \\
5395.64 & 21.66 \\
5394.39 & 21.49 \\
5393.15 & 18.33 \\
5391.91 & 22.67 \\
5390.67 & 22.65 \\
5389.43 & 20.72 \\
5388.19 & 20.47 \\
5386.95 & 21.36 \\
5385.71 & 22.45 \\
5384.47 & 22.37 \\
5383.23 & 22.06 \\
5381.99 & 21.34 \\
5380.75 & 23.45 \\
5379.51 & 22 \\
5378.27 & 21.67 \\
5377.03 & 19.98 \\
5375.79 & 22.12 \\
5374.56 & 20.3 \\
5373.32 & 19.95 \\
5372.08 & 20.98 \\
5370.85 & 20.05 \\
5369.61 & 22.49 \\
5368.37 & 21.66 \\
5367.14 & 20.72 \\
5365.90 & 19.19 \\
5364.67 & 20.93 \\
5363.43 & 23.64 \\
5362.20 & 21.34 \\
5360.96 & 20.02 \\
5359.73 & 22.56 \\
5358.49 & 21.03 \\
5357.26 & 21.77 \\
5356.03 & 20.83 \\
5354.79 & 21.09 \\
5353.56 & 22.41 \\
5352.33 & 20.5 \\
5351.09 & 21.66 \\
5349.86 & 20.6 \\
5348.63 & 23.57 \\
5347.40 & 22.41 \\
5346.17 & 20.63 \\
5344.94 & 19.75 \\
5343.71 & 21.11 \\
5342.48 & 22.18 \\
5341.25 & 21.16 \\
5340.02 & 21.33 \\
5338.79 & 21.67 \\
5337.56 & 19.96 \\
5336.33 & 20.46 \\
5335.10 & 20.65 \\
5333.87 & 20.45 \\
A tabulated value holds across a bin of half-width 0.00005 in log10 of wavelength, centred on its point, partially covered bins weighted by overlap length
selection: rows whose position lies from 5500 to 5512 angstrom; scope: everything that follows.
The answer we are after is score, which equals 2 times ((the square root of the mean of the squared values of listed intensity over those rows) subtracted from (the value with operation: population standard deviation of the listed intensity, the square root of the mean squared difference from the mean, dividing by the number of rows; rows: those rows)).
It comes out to -40.7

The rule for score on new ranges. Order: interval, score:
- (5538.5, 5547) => -40.4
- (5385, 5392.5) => -41.7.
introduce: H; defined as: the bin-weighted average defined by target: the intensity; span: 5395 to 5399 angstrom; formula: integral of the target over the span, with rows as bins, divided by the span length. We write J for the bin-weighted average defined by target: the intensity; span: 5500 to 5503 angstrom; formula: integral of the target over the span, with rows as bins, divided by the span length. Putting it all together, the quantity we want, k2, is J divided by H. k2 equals 0.96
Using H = 21.6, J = 20.7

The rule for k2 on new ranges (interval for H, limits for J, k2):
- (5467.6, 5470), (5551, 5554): 1.01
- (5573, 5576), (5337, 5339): 1.06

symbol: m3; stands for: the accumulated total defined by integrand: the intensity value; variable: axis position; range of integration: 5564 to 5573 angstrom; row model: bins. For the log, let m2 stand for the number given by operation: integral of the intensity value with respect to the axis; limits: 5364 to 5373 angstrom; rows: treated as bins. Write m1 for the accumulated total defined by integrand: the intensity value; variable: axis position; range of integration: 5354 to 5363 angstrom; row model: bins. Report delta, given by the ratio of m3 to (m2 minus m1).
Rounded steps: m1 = 192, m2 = 188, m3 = 183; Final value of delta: -43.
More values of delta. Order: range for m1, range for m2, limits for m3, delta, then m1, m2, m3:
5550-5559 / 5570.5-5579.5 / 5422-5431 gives -20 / 192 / 182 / 197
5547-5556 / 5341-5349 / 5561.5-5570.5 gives -10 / 191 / 172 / 182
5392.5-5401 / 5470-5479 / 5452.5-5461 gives 14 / 181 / 195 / 190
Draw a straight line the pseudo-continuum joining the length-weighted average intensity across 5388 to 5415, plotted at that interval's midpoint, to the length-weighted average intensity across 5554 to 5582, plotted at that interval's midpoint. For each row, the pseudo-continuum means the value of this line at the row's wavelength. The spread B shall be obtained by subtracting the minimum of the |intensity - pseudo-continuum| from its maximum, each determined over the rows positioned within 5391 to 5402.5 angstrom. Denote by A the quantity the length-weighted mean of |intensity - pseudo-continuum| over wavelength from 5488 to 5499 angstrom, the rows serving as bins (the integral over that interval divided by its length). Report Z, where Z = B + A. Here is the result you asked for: 3.31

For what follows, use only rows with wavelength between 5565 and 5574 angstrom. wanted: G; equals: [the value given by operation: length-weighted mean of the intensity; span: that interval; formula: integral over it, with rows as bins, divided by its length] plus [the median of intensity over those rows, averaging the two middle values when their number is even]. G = 40.5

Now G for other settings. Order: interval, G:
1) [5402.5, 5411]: 42.2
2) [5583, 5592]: 39.9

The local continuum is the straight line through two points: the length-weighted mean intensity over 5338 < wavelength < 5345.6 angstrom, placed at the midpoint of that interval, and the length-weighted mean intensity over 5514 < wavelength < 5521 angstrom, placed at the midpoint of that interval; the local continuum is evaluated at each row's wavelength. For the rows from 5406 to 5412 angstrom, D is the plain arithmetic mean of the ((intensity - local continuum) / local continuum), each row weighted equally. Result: -0.020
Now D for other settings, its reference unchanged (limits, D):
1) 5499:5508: 0.002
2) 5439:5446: 0.019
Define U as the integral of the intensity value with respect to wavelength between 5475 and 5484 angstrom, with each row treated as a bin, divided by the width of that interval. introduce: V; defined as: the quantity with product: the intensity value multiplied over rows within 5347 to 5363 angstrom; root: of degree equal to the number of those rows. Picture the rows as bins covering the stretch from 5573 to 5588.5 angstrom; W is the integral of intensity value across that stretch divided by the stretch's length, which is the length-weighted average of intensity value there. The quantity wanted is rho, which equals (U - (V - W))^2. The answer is 404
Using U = 21.3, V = 21.5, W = 20.3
